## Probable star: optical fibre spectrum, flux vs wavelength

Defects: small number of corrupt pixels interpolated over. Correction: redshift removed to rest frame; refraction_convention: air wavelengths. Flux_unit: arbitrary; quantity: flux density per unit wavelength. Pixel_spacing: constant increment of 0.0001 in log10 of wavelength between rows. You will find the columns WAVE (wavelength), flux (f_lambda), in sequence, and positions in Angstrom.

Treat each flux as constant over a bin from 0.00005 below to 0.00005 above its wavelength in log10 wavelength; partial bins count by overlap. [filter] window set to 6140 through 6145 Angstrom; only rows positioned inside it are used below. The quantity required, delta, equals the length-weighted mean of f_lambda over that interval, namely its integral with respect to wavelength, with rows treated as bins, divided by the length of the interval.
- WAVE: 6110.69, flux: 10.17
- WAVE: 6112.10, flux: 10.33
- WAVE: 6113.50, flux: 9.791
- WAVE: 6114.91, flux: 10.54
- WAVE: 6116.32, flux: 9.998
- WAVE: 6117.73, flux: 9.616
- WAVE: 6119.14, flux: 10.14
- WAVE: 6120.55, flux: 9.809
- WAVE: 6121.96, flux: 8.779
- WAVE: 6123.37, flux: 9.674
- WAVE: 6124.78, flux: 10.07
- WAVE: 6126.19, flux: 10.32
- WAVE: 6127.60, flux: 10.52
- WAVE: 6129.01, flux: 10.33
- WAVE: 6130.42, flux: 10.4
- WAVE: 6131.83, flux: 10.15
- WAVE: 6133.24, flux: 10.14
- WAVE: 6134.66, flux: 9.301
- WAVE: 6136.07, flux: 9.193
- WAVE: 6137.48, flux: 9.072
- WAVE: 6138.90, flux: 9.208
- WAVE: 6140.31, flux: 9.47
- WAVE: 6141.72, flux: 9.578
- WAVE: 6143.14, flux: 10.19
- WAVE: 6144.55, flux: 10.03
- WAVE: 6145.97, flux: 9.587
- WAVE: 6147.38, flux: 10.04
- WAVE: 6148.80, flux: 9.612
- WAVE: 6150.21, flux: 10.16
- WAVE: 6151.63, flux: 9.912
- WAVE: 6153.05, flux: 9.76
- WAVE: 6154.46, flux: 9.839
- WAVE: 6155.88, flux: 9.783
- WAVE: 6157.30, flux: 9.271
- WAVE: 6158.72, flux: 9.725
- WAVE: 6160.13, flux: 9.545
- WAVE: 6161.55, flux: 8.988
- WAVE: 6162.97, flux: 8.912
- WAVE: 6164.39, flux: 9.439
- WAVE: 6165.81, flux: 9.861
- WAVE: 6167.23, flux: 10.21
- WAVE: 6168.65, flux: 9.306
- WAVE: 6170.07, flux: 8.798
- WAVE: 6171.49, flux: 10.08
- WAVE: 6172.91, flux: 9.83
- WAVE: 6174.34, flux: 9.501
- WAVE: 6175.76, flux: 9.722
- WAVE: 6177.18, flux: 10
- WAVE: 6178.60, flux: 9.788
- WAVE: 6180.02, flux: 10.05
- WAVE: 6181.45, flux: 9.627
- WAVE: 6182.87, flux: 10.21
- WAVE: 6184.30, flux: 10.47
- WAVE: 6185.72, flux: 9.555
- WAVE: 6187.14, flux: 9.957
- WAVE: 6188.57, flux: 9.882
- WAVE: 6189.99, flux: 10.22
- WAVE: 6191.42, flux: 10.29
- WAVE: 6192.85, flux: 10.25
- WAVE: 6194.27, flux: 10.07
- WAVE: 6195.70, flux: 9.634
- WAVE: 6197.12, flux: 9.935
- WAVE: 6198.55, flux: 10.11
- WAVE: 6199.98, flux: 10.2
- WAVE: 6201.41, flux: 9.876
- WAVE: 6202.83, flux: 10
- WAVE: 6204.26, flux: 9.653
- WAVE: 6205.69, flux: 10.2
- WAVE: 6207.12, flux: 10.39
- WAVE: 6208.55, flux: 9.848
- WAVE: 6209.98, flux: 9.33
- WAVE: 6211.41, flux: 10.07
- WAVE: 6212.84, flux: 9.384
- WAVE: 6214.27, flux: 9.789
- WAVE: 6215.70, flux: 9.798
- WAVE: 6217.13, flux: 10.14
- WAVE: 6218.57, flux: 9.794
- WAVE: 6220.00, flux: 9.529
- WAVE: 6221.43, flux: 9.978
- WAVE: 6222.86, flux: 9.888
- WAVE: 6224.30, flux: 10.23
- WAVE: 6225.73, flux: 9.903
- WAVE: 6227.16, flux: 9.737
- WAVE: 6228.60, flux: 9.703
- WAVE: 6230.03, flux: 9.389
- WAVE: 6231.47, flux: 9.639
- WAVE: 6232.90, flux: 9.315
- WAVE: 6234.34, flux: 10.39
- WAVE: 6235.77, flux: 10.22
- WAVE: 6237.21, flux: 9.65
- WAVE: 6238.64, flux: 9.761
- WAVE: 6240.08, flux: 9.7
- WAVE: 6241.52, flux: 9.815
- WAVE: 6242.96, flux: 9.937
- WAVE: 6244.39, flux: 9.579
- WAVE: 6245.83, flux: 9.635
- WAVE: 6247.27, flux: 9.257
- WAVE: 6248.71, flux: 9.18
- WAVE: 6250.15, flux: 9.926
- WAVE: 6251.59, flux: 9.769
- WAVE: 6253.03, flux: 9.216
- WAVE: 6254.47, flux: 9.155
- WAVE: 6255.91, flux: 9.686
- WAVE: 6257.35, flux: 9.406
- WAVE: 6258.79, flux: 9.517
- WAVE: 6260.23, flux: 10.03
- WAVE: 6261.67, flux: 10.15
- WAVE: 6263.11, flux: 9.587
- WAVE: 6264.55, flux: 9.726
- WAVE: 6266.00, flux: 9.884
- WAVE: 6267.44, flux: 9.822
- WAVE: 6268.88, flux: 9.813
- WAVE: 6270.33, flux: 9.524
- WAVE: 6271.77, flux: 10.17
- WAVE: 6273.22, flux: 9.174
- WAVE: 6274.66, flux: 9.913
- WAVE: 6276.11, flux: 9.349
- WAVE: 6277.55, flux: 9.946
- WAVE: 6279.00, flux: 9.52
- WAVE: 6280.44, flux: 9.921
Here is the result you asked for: 9.8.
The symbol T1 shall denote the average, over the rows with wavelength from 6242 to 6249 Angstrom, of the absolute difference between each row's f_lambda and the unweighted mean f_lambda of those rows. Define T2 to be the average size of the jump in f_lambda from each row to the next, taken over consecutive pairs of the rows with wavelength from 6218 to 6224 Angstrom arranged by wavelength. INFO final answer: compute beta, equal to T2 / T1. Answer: 1.1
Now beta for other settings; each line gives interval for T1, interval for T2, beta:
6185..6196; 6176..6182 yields 1.3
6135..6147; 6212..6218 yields 0.8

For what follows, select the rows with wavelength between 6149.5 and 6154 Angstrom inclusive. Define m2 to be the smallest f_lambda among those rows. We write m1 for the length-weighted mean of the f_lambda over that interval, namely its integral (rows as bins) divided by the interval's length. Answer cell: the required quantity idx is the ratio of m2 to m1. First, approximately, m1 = 10.0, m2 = 9.76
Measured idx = 0.981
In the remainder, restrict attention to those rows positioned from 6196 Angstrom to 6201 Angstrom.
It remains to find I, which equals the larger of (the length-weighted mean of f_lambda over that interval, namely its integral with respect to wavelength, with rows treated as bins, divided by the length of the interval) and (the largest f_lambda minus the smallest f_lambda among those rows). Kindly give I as 10.0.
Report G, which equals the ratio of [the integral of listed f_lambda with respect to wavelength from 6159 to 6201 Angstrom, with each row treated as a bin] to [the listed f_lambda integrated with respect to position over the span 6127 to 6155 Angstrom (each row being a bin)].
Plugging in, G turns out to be 1.5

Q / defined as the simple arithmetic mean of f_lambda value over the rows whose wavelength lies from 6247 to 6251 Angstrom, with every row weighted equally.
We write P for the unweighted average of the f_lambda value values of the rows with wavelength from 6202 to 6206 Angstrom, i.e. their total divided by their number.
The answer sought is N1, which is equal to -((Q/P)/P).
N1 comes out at -0.095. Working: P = 10.0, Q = 9.5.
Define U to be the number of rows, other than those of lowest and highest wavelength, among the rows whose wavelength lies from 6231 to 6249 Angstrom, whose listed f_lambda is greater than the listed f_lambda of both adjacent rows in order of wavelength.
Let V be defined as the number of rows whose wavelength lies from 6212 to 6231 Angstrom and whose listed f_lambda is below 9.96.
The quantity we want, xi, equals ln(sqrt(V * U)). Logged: 1.84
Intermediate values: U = 4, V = 10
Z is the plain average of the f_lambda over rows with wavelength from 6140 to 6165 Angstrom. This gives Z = 9.66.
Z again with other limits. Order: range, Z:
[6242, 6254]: 9.56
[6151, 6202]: 9.79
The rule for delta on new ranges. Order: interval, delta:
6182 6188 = 10.0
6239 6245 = 9.8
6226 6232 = 9.6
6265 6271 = 9.7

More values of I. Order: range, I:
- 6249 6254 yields 9.6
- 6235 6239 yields 9.9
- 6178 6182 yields 9.8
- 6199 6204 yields 10.0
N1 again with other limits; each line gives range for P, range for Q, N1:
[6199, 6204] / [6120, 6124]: -0.094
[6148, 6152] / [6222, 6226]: -0.102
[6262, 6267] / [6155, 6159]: -0.101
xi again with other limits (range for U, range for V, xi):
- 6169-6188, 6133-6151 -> 1.73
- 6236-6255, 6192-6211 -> 1.59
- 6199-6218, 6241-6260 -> 1.83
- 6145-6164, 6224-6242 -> 1.84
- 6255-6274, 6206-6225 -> 1.59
